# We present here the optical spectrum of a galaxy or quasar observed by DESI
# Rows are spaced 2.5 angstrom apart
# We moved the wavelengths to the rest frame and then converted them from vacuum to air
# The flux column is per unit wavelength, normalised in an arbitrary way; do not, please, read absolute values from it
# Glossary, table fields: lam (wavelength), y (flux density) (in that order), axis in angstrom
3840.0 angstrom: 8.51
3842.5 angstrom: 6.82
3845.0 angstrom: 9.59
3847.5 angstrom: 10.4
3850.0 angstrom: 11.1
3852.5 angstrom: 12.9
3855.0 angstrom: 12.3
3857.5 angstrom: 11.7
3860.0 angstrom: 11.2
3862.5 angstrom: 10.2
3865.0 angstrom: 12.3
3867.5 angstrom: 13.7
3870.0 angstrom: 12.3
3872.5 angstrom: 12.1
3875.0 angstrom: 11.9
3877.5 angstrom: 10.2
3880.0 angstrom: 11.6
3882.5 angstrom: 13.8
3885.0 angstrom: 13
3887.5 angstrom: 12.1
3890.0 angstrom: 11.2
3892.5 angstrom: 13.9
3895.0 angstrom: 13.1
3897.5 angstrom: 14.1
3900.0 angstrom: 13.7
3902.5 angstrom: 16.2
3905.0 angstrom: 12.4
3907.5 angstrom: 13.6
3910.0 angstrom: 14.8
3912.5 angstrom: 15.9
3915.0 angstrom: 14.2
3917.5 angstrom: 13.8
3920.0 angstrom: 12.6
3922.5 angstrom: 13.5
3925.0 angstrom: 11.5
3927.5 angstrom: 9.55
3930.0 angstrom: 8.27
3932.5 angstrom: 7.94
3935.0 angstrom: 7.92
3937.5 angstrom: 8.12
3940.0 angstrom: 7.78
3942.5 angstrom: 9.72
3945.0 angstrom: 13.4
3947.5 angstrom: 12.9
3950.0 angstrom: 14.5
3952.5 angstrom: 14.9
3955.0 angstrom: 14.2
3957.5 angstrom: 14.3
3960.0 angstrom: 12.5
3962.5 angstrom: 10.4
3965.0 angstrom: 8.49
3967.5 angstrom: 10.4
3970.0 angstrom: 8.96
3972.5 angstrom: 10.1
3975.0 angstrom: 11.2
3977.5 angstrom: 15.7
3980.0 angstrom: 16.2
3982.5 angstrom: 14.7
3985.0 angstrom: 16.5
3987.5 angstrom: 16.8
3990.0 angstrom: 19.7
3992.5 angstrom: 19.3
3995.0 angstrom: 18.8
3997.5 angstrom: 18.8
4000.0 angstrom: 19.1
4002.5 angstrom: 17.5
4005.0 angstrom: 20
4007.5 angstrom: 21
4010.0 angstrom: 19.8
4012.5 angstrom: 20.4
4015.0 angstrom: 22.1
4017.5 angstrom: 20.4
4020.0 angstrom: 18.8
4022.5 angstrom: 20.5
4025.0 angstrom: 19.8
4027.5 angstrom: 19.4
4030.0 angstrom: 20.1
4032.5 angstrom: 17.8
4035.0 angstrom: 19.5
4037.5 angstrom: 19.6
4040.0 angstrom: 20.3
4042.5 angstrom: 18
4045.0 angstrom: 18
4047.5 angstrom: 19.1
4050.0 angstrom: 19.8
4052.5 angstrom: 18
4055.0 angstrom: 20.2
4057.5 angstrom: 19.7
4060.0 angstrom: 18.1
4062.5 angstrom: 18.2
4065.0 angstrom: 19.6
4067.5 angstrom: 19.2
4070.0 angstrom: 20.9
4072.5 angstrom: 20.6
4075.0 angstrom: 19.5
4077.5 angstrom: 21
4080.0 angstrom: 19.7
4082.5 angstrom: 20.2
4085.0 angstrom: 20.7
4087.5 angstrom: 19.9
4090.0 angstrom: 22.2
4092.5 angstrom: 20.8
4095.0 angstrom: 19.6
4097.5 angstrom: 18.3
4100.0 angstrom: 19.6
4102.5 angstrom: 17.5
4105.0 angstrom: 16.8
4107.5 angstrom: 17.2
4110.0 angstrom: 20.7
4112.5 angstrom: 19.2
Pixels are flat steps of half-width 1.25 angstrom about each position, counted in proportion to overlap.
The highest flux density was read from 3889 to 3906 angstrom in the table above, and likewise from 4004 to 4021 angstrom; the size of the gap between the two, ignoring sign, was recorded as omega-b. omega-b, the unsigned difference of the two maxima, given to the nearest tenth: 5.9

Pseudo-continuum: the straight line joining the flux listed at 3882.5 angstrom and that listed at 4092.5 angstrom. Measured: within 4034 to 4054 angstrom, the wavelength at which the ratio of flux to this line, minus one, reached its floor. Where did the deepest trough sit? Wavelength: 4052.5 angstrom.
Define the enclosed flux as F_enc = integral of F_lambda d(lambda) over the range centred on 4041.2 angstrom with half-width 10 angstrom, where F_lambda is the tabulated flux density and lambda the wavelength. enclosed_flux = 380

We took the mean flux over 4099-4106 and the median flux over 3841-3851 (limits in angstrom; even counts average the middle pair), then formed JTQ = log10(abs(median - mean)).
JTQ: 0.90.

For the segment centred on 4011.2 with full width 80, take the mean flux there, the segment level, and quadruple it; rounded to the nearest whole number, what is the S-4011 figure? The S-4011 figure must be 74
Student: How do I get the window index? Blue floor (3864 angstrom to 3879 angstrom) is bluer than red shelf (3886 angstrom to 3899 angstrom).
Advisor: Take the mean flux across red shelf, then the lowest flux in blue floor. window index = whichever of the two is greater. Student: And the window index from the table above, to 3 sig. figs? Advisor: 12.9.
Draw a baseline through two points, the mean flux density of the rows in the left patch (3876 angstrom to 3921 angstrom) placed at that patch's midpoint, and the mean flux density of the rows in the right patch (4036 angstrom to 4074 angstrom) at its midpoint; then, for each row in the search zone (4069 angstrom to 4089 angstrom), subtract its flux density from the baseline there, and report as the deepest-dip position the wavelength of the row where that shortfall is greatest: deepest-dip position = 4087.5 angstrom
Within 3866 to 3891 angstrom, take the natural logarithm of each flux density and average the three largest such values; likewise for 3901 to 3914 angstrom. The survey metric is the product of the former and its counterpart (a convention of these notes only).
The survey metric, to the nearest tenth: 7.2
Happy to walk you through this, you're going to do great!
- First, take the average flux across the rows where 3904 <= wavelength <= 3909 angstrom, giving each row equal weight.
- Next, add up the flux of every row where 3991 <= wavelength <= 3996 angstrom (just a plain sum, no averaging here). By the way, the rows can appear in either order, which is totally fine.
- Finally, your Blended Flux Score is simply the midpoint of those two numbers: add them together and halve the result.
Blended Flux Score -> 26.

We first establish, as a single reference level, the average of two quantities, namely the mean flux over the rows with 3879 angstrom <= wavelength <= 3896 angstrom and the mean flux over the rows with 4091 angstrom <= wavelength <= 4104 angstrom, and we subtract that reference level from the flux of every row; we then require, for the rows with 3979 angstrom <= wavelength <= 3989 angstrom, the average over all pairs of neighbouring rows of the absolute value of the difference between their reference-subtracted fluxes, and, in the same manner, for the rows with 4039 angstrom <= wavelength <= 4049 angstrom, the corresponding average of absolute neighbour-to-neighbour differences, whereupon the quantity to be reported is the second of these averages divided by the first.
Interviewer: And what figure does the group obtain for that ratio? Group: 0.9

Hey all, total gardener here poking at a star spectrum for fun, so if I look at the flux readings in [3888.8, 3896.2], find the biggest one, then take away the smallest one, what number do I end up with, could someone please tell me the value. 2.7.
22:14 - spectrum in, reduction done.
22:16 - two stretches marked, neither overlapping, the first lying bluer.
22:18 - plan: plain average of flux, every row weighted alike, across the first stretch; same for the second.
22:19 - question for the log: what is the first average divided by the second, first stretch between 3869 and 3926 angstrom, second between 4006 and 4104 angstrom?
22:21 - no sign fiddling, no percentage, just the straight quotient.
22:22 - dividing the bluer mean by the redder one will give 0.67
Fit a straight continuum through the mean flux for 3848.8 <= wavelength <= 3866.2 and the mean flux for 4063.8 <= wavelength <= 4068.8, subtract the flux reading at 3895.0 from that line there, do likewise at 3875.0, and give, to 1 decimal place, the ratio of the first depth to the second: -0.1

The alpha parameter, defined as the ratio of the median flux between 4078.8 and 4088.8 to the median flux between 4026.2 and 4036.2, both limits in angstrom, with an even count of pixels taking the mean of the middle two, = 1.03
